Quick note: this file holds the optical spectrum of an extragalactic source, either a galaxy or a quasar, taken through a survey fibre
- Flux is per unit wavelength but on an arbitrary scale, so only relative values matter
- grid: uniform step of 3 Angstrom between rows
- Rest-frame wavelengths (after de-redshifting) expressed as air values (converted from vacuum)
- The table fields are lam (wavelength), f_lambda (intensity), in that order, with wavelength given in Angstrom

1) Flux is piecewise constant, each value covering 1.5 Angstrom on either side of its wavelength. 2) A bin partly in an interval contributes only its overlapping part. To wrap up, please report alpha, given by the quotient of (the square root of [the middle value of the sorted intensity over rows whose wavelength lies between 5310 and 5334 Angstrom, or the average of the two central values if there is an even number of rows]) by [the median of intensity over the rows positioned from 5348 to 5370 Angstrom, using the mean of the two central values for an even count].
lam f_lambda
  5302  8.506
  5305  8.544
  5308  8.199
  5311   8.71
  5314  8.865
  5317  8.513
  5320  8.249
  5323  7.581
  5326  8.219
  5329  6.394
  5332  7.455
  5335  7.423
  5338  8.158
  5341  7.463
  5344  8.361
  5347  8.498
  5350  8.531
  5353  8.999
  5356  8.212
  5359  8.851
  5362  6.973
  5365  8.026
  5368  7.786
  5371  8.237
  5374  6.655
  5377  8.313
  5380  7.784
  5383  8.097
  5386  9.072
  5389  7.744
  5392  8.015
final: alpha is 0.35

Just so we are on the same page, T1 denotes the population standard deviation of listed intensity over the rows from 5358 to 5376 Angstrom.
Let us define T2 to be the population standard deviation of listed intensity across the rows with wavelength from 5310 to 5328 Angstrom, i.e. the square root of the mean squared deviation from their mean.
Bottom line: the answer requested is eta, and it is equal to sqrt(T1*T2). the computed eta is 0.56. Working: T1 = 0.74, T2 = 0.42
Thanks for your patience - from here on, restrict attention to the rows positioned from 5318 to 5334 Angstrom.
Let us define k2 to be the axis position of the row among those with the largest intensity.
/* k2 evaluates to 5320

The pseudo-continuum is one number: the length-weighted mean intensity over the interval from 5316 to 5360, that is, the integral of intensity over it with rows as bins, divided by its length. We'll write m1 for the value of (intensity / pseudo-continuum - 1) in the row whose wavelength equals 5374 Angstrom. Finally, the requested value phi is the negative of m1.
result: 0.173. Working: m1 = -0.173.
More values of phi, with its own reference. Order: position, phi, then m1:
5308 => -0.019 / 0.019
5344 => -0.039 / 0.039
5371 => -0.024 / 0.024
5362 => 0.133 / -0.133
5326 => -0.021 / 0.021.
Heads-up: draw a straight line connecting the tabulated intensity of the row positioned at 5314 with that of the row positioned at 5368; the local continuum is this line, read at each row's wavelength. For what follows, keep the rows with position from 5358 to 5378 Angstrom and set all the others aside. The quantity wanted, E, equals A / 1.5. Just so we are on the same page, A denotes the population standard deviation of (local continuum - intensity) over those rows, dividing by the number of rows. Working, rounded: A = 0.70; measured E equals 0.47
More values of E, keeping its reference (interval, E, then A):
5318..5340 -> 0.40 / 0.60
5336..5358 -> 0.34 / 0.51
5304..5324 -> 0.23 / 0.34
